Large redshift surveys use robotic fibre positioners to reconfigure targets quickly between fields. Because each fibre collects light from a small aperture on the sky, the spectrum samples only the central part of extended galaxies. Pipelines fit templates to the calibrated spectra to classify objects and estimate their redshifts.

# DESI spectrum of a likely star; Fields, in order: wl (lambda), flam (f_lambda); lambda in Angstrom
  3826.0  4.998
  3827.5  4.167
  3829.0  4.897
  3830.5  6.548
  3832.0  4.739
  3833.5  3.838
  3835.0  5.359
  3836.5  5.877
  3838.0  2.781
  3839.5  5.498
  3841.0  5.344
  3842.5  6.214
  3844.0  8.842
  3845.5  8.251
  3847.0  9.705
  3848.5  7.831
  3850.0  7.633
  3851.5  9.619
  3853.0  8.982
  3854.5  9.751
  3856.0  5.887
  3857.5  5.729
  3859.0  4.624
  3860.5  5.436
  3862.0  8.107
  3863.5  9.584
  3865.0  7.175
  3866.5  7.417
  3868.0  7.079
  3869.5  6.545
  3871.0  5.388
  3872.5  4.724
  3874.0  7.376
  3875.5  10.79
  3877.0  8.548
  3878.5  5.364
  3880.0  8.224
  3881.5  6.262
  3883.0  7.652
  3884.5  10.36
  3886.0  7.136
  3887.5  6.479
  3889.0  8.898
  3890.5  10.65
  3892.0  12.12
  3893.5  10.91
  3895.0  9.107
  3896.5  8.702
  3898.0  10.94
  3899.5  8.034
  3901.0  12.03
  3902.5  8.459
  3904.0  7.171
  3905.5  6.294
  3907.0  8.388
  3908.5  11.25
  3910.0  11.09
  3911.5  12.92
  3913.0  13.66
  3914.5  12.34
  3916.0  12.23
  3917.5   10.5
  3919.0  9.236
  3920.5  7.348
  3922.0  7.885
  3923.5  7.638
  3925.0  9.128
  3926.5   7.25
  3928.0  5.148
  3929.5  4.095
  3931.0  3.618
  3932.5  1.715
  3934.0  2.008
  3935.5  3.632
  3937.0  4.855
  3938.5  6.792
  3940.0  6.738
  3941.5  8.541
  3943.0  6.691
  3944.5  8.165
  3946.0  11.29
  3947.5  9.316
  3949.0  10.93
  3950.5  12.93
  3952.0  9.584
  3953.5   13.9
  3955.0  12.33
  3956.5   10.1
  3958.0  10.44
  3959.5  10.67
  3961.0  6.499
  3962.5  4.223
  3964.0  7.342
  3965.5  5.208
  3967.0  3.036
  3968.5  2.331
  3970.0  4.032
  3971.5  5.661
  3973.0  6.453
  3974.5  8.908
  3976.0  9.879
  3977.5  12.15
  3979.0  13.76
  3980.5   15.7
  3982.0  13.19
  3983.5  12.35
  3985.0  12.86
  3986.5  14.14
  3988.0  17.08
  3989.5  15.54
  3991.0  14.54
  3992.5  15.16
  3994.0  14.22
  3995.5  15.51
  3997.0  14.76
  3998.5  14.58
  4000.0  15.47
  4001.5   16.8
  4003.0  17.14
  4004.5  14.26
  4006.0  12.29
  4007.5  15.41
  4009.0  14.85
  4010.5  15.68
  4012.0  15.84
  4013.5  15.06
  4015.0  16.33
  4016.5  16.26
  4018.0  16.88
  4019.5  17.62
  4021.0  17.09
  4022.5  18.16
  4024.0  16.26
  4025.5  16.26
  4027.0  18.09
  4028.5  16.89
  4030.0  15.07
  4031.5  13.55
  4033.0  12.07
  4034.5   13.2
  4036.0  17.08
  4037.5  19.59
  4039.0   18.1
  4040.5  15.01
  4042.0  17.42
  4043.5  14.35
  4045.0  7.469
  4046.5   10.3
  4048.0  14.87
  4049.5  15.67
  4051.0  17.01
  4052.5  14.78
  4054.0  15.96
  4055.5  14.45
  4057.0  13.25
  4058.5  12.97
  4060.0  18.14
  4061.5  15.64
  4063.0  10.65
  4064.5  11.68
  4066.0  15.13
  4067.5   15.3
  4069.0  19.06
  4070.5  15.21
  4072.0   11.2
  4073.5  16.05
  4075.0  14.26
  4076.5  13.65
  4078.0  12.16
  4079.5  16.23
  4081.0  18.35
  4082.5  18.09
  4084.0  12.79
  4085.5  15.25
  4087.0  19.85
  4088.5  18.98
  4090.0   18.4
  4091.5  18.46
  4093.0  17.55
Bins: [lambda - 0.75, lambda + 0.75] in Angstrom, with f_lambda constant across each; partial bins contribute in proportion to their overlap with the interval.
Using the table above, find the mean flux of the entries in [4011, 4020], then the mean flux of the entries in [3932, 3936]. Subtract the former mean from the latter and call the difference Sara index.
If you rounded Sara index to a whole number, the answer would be -14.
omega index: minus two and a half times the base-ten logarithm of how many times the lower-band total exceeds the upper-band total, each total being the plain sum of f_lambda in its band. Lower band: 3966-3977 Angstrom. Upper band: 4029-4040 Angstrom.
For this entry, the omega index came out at 1.1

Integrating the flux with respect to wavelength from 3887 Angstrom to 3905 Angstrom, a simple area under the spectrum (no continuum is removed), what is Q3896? 170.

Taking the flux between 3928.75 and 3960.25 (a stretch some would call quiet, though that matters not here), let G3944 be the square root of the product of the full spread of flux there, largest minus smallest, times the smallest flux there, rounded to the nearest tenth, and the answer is 4.6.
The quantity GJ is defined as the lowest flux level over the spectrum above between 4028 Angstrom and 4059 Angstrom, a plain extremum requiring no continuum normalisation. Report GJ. 7.469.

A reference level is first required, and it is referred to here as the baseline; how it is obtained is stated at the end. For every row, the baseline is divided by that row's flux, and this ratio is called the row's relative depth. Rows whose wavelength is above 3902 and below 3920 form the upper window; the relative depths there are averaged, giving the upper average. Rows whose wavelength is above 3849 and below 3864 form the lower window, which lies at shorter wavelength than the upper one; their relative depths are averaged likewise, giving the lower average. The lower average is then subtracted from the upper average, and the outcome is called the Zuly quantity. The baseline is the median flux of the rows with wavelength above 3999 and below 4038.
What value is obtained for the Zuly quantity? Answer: -0.6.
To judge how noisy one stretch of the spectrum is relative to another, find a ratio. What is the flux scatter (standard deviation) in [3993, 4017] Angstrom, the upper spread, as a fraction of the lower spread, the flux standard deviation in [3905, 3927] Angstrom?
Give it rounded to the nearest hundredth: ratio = 0.50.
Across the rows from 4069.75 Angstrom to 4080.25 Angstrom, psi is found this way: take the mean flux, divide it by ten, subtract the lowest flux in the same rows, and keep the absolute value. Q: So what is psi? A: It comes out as 10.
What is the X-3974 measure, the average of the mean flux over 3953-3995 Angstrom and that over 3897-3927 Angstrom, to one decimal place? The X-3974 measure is 10.1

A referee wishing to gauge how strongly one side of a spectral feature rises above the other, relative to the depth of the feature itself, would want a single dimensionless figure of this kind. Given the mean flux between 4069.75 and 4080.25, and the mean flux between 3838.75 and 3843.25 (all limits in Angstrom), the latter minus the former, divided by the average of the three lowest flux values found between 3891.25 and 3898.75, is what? -0.88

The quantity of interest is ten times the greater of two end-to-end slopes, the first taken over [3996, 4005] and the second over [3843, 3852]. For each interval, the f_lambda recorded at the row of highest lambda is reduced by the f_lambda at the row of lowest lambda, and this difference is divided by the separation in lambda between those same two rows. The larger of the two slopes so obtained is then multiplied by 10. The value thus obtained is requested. 1.0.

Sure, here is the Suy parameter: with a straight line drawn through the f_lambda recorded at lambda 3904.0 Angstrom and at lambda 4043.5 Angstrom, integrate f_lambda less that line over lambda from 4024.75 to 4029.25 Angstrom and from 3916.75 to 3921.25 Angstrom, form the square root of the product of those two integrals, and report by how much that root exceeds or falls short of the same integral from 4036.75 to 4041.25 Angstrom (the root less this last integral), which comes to -6.6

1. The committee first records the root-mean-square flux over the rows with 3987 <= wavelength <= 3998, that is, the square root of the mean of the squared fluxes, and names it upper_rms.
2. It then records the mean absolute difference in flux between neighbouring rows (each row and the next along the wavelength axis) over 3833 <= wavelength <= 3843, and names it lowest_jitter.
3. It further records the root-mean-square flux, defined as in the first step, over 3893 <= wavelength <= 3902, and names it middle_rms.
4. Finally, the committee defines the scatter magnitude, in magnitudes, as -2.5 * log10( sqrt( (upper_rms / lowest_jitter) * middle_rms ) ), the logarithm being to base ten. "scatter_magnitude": -2.52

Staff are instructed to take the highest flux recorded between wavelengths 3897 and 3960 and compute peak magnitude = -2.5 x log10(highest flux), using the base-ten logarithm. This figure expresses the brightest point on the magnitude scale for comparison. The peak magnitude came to -2.9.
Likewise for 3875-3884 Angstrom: -2.6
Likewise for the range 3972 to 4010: -3.1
